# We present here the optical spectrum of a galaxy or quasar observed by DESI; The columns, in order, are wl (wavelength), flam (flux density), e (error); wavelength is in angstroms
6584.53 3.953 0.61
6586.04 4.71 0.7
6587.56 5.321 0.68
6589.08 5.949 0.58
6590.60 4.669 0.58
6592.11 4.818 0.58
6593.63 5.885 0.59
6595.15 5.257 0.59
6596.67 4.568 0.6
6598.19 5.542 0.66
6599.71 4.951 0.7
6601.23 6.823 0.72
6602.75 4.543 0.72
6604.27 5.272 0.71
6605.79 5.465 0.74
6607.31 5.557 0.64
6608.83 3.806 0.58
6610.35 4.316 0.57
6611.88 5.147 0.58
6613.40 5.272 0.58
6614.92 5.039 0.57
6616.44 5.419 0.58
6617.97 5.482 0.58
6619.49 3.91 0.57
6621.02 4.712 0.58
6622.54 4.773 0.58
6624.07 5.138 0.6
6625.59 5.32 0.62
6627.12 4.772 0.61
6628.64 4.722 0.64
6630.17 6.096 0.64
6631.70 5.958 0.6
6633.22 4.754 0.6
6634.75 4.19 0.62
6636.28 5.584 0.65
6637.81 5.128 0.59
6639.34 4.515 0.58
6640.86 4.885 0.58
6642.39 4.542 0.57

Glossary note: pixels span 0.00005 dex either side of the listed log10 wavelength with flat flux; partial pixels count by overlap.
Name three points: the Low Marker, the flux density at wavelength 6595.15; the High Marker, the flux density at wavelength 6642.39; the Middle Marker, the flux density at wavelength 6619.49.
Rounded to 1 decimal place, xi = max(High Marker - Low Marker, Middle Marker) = 3.9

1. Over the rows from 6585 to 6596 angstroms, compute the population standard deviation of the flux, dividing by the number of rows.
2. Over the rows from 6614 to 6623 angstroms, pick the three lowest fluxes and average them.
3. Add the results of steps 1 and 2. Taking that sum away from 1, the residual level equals -3.96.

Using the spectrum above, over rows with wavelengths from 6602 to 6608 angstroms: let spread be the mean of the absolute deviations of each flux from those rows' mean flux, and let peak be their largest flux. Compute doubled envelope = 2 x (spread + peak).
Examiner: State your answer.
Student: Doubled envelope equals 11.8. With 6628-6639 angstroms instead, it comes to 13.3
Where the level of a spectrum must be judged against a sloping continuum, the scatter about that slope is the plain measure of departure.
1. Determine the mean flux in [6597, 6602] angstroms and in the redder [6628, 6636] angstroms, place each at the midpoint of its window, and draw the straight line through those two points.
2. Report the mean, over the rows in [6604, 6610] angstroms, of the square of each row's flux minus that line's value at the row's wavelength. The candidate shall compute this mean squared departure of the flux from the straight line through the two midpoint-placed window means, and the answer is 0.9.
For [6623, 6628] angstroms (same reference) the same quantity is 0.1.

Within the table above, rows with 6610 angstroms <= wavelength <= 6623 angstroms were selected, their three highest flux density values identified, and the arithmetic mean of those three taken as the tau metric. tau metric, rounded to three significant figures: 5.39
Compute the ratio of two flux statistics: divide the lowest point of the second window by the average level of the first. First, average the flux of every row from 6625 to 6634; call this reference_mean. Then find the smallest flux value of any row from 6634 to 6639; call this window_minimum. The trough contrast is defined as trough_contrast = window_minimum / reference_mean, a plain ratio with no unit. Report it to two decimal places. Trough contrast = 0.80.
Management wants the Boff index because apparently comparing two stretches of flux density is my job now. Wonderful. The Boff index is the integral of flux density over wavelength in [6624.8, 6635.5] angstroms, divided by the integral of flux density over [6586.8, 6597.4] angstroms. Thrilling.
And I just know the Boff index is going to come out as 0.99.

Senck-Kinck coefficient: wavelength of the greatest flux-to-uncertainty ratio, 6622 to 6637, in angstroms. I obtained 6631.70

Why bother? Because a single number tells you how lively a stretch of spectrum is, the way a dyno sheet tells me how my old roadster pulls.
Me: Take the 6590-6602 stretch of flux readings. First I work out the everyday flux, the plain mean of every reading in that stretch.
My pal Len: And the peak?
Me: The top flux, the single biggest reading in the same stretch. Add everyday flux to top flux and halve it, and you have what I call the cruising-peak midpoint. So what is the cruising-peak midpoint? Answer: 6.1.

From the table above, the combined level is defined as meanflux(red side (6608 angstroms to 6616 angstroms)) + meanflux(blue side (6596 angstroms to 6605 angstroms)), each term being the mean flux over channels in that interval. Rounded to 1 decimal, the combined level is 10.0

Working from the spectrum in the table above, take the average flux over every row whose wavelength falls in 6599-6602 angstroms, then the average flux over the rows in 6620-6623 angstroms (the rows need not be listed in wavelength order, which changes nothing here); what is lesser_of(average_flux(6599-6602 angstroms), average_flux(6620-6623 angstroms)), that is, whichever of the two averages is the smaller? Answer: 4.7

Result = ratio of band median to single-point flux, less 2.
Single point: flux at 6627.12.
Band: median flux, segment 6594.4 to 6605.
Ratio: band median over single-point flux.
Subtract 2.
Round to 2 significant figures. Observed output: -0.90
